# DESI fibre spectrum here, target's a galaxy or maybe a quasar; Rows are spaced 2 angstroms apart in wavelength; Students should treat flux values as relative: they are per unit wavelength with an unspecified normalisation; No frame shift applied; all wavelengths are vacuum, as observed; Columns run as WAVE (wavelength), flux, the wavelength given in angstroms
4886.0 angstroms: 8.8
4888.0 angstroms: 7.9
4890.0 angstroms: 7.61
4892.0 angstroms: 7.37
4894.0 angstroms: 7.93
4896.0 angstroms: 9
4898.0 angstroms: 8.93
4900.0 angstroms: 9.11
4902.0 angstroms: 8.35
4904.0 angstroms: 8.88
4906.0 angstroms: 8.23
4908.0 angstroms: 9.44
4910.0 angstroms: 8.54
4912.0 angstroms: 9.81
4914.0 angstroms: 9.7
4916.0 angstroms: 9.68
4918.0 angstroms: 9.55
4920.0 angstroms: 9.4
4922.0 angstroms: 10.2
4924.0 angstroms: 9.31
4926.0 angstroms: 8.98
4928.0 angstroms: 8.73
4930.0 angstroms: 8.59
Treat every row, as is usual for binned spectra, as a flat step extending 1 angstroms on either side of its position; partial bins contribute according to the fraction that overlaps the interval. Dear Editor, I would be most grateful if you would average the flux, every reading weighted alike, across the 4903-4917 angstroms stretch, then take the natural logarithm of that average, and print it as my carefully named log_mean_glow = 2.22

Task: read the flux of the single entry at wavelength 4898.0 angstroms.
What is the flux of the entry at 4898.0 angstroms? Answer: 8.93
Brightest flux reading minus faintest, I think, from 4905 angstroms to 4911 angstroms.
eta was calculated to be 1.2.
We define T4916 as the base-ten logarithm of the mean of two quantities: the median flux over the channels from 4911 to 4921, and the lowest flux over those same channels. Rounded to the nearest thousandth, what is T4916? 0.980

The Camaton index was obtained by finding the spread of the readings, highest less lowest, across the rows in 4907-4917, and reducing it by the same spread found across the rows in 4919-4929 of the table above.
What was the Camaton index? -0.2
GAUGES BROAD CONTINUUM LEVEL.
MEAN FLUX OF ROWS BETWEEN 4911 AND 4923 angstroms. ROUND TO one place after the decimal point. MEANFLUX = 9.7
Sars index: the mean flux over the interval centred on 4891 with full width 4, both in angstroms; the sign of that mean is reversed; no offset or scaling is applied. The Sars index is -7.49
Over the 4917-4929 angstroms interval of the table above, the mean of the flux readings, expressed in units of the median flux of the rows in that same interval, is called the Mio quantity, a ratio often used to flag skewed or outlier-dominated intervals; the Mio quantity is 1.00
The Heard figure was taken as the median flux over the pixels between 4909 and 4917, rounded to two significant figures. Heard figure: 9.7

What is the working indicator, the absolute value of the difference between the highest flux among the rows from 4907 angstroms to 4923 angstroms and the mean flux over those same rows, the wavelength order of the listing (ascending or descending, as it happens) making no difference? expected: 0.7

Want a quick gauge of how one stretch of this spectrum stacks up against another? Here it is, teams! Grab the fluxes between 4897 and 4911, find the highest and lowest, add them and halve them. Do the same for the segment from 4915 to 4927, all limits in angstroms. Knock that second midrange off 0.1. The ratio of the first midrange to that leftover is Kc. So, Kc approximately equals -0.93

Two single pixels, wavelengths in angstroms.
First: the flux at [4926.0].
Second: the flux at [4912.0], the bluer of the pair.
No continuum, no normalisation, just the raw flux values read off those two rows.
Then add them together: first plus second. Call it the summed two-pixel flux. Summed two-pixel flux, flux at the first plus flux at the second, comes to 18.79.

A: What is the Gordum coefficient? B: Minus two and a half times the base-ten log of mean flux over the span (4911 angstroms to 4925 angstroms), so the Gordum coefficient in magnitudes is -2.46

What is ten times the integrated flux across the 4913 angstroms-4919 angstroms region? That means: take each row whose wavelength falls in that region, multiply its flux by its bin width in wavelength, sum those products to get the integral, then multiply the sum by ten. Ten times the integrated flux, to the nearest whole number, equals 579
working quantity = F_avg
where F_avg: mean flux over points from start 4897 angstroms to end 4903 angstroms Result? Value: 8.8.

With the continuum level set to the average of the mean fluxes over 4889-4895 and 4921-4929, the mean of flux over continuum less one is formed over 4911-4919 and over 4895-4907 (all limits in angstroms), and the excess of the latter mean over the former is -0.11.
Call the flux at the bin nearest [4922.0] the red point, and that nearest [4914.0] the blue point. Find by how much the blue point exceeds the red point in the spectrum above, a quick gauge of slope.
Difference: -0.50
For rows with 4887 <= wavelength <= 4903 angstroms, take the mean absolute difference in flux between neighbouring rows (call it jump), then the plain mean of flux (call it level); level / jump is 18.3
